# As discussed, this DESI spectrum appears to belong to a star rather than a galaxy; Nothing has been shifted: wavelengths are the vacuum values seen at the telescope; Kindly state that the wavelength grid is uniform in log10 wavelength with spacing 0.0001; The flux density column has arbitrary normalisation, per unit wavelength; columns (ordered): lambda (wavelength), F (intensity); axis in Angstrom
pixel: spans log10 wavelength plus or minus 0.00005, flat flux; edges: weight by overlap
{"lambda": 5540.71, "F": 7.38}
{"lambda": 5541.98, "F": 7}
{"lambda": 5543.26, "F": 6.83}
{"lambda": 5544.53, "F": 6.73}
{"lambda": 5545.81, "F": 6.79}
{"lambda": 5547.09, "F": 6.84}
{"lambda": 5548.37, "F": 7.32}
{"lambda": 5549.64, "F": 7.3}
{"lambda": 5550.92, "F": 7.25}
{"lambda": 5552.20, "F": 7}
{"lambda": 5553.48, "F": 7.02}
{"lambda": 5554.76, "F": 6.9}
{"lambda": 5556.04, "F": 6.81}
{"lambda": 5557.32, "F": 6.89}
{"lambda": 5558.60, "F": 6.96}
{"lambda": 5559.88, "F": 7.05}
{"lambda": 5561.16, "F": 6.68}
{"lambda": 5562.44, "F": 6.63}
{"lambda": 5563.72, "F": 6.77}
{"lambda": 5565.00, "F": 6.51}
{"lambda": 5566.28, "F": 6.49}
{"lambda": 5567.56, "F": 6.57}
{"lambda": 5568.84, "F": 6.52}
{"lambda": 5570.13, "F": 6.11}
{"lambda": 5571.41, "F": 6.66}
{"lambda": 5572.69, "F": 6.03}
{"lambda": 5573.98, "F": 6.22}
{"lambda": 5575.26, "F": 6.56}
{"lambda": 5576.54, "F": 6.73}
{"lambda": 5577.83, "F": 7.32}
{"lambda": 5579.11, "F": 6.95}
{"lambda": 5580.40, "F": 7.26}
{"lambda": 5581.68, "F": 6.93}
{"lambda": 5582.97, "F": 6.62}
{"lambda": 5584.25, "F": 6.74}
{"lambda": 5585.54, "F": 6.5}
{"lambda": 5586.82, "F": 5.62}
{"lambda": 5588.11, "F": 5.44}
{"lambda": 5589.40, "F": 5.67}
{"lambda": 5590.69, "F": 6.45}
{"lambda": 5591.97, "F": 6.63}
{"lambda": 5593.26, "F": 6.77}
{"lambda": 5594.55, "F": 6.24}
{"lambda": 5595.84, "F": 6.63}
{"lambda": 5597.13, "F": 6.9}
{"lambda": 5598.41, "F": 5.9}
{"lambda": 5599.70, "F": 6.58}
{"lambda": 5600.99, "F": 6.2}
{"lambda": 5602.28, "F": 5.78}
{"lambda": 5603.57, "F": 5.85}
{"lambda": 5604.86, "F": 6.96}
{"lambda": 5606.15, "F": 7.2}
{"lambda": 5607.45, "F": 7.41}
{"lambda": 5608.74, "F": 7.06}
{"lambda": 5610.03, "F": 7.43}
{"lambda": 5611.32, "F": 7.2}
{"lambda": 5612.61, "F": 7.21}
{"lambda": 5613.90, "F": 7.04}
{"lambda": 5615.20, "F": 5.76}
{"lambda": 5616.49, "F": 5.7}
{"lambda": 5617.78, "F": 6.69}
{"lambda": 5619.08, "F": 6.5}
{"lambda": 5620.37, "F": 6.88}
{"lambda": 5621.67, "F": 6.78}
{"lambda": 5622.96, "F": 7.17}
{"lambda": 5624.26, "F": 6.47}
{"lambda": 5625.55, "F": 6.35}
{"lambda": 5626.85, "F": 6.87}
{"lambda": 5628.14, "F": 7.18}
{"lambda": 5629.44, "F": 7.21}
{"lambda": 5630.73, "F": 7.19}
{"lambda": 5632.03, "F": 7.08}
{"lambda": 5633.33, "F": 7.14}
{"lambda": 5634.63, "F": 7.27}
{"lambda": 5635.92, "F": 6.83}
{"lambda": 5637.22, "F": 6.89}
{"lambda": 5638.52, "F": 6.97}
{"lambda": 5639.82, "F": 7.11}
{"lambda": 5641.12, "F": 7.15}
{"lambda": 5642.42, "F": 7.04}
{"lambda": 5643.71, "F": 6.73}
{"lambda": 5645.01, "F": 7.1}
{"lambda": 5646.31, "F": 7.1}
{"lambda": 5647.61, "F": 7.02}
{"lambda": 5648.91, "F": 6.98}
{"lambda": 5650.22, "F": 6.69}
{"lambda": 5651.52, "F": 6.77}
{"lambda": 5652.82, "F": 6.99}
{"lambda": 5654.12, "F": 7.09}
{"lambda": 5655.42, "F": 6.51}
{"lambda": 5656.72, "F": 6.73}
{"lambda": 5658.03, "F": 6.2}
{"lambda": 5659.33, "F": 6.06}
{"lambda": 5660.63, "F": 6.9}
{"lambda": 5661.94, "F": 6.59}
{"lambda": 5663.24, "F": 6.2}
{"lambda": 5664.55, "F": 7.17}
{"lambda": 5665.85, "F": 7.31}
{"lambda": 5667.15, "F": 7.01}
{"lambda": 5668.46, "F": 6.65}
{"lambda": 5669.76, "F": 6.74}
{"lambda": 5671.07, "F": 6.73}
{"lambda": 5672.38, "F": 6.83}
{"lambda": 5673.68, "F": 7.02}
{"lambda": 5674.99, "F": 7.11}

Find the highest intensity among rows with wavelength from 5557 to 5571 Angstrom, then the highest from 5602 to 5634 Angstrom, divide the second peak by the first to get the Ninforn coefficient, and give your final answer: 1.05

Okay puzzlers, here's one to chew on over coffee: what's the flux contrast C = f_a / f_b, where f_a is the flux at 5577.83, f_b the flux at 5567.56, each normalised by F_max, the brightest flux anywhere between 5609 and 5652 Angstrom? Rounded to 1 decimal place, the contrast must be 1.1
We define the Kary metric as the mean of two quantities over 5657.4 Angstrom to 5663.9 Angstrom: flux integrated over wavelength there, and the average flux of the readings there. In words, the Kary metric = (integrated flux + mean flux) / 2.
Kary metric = 24.0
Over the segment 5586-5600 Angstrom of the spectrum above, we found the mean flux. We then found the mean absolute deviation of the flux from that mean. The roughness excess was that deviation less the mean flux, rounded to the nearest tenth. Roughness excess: -5.8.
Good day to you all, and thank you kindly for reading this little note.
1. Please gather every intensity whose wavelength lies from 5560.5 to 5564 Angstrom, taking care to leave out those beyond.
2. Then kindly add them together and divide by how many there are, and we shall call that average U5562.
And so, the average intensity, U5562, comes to 6.69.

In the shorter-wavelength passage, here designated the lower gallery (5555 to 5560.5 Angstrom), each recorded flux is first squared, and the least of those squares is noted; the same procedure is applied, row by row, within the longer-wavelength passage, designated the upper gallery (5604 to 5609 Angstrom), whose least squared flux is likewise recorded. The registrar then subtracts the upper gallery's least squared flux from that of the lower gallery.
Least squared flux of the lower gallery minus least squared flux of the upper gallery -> -2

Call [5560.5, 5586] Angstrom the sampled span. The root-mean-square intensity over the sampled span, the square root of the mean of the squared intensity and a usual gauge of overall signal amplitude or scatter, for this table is 6.65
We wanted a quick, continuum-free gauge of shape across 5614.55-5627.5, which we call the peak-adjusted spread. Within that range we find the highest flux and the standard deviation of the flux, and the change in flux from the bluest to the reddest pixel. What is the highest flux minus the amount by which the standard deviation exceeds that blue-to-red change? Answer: 7.8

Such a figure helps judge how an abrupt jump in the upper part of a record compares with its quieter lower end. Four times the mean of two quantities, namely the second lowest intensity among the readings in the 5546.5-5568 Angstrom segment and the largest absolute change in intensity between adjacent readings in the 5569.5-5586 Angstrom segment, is 14.3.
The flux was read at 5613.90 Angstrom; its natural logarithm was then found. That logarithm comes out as 1.95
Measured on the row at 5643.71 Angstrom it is 1.91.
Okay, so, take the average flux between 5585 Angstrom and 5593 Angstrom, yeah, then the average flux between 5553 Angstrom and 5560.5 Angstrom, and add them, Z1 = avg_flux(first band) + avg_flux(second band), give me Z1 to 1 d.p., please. 13.0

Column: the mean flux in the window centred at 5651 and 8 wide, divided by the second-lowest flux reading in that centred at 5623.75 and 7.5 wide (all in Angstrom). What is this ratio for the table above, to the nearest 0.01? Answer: 1.07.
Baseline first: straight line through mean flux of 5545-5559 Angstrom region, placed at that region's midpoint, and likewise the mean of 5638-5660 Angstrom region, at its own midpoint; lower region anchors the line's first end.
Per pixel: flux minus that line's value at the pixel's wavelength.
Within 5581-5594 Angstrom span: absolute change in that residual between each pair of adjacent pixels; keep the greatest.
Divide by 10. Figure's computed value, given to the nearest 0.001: 0.088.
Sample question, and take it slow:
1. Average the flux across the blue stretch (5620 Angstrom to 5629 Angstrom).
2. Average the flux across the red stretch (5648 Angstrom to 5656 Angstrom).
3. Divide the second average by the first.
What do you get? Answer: 1.004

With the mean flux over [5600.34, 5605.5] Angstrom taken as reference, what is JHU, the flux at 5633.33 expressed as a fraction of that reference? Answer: 1.15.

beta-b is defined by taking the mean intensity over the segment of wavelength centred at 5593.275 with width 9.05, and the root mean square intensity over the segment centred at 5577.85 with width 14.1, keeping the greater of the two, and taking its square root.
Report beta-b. 2.60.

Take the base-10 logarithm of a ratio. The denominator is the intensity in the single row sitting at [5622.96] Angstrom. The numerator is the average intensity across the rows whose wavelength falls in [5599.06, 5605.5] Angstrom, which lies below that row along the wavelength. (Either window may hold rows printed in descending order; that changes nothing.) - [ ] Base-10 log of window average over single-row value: -0.058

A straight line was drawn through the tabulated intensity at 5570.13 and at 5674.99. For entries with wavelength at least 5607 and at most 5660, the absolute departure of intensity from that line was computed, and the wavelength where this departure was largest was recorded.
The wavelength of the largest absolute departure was 5607.45 Angstrom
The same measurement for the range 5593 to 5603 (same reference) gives 5602.28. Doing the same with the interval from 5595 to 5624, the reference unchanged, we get 5607.45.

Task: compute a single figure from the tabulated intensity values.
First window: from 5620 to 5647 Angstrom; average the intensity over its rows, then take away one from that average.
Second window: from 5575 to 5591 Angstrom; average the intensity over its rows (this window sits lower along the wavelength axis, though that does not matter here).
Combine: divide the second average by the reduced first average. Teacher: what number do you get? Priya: 1.09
